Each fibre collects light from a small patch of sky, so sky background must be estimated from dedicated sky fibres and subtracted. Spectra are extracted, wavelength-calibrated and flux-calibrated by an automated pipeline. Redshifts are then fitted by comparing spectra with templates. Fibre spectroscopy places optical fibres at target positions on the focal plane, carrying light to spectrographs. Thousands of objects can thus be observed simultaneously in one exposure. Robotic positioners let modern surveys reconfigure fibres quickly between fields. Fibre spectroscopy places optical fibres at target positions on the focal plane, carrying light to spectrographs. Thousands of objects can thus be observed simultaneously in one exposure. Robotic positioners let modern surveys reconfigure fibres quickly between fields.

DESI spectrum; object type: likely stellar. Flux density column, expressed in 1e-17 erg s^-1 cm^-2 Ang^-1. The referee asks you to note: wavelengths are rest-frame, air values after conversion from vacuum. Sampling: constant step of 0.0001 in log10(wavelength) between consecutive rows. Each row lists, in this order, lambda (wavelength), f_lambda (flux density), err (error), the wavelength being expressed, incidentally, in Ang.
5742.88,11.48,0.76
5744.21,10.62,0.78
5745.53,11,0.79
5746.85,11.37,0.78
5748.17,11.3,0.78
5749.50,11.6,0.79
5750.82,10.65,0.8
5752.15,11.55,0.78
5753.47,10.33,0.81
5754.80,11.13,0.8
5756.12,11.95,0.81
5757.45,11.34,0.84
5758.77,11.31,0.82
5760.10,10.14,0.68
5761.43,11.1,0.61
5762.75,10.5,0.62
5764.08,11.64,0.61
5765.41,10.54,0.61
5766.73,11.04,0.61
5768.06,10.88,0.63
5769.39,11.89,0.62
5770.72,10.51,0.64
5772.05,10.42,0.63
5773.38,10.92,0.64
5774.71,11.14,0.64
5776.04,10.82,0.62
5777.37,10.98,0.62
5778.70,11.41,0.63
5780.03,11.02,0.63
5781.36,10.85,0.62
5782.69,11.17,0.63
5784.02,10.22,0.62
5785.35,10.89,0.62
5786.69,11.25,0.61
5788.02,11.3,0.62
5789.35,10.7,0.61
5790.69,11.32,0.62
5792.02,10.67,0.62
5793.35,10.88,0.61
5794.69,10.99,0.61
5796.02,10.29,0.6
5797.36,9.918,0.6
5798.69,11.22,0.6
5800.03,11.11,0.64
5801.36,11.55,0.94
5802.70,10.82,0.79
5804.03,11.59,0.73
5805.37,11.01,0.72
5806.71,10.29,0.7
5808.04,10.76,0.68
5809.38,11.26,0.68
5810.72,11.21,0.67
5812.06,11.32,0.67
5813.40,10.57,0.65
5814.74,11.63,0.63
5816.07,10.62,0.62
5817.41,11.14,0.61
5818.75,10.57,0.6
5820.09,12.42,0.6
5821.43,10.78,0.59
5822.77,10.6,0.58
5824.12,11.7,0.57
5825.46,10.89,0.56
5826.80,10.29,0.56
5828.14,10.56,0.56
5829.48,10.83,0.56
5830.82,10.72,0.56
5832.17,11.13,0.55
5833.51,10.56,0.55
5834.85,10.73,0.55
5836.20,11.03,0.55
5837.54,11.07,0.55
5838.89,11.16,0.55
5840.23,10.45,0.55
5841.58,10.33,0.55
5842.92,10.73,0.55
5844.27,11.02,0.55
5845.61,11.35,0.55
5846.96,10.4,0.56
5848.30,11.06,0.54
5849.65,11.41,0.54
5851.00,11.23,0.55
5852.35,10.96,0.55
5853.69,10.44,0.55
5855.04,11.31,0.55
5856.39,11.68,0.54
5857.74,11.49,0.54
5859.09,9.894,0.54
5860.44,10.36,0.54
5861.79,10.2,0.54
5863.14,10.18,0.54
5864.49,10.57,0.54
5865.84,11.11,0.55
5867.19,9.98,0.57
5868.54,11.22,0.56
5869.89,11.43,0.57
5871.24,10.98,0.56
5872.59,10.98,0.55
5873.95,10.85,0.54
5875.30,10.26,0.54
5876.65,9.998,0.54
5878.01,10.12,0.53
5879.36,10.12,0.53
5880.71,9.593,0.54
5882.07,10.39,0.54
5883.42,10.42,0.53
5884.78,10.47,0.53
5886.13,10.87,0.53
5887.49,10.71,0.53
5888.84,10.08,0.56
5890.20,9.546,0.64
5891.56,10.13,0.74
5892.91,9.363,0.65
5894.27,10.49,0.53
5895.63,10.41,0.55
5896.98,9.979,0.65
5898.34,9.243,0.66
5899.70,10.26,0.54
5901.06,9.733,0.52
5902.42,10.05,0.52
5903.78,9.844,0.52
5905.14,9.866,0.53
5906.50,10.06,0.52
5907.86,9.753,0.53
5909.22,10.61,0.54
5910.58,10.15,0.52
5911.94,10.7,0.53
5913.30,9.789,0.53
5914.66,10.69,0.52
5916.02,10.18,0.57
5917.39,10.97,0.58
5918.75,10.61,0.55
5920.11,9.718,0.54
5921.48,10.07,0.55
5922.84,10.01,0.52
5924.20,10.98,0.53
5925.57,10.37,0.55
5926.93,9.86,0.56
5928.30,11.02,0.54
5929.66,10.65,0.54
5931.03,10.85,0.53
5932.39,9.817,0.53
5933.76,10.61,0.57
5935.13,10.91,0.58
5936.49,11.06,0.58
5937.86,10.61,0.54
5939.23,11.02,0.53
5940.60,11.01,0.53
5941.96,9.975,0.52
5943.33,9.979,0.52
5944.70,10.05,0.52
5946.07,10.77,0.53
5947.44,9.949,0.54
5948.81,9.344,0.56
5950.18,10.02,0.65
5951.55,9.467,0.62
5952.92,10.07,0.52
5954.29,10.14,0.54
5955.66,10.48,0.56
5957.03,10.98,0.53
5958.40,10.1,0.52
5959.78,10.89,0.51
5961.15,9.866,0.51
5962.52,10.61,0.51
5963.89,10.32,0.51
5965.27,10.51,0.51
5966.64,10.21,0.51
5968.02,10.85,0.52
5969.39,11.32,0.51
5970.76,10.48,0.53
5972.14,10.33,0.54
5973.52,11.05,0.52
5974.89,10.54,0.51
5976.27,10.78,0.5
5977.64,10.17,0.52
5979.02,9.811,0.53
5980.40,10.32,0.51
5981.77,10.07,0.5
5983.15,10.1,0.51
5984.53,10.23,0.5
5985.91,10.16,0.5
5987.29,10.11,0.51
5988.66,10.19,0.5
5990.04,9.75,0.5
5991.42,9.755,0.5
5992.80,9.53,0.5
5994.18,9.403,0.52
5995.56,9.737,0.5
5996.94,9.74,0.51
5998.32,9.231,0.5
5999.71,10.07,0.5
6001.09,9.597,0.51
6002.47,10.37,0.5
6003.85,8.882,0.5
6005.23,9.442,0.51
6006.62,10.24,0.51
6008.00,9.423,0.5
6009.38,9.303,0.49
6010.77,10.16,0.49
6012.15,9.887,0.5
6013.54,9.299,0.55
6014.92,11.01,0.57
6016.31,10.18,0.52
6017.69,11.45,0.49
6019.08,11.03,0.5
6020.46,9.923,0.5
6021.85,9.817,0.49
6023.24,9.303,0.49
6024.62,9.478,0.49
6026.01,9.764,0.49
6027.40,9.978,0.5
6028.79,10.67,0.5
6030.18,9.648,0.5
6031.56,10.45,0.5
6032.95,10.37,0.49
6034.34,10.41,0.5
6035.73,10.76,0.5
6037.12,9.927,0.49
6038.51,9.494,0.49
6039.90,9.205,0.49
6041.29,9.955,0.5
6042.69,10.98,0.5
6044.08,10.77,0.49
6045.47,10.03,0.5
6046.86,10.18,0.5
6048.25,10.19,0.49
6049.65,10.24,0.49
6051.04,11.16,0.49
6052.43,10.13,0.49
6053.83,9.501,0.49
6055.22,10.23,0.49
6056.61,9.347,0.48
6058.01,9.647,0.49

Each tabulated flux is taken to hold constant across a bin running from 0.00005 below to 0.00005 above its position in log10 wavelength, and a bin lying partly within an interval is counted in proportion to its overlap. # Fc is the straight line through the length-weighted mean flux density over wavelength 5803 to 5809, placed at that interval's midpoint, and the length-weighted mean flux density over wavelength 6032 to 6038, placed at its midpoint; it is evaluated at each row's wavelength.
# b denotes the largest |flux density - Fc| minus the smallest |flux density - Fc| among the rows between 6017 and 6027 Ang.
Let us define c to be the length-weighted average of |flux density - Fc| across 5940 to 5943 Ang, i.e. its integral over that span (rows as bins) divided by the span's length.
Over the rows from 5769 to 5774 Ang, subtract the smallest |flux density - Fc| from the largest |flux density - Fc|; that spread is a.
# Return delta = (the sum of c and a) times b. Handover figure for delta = 0.79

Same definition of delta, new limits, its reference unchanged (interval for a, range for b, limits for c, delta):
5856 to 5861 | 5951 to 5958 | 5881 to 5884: 0.93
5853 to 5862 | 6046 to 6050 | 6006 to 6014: 0.08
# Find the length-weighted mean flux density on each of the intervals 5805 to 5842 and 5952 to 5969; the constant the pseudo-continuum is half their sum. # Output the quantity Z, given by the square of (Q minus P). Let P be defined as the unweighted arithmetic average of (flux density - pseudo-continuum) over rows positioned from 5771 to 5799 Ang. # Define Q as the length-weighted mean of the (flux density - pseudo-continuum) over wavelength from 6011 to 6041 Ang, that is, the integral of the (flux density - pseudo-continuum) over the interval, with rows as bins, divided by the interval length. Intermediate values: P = 0.2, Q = -0.6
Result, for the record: 0.61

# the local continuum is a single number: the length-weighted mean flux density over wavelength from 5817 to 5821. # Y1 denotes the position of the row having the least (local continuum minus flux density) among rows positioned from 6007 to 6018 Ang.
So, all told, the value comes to 6017.69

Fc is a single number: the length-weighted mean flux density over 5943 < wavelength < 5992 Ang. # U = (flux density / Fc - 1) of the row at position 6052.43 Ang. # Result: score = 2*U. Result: -0.03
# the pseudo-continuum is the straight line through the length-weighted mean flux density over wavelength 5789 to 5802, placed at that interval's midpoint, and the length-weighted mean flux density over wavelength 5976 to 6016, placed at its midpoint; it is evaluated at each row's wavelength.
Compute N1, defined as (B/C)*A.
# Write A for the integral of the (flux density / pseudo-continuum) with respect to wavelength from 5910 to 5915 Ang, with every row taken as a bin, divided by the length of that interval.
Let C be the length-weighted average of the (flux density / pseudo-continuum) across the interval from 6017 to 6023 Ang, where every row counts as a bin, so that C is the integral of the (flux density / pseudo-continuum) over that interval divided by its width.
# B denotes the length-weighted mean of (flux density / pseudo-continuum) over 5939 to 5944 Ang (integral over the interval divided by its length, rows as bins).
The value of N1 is 0.96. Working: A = 1.00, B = 1.03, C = 1.07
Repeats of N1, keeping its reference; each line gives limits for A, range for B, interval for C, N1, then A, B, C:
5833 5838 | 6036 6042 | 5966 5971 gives 0.95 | 1.02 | 1.00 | 1.07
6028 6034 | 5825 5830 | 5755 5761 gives 1.04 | 1.06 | 0.99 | 1.01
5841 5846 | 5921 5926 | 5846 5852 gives 0.99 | 1.02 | 1.01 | 1.04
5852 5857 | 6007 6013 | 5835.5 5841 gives 1.02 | 1.05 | 0.99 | 1.02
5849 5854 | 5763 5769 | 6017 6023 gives 0.98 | 1.04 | 1.00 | 1.07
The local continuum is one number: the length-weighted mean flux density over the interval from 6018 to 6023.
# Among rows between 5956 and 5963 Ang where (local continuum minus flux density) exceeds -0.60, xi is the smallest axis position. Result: 5958.40 Ang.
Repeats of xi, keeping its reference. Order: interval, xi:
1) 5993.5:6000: 5994.18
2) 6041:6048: 6041.29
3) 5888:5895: 5888.84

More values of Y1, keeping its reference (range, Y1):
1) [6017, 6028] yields 6017.69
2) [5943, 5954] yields 5946.07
